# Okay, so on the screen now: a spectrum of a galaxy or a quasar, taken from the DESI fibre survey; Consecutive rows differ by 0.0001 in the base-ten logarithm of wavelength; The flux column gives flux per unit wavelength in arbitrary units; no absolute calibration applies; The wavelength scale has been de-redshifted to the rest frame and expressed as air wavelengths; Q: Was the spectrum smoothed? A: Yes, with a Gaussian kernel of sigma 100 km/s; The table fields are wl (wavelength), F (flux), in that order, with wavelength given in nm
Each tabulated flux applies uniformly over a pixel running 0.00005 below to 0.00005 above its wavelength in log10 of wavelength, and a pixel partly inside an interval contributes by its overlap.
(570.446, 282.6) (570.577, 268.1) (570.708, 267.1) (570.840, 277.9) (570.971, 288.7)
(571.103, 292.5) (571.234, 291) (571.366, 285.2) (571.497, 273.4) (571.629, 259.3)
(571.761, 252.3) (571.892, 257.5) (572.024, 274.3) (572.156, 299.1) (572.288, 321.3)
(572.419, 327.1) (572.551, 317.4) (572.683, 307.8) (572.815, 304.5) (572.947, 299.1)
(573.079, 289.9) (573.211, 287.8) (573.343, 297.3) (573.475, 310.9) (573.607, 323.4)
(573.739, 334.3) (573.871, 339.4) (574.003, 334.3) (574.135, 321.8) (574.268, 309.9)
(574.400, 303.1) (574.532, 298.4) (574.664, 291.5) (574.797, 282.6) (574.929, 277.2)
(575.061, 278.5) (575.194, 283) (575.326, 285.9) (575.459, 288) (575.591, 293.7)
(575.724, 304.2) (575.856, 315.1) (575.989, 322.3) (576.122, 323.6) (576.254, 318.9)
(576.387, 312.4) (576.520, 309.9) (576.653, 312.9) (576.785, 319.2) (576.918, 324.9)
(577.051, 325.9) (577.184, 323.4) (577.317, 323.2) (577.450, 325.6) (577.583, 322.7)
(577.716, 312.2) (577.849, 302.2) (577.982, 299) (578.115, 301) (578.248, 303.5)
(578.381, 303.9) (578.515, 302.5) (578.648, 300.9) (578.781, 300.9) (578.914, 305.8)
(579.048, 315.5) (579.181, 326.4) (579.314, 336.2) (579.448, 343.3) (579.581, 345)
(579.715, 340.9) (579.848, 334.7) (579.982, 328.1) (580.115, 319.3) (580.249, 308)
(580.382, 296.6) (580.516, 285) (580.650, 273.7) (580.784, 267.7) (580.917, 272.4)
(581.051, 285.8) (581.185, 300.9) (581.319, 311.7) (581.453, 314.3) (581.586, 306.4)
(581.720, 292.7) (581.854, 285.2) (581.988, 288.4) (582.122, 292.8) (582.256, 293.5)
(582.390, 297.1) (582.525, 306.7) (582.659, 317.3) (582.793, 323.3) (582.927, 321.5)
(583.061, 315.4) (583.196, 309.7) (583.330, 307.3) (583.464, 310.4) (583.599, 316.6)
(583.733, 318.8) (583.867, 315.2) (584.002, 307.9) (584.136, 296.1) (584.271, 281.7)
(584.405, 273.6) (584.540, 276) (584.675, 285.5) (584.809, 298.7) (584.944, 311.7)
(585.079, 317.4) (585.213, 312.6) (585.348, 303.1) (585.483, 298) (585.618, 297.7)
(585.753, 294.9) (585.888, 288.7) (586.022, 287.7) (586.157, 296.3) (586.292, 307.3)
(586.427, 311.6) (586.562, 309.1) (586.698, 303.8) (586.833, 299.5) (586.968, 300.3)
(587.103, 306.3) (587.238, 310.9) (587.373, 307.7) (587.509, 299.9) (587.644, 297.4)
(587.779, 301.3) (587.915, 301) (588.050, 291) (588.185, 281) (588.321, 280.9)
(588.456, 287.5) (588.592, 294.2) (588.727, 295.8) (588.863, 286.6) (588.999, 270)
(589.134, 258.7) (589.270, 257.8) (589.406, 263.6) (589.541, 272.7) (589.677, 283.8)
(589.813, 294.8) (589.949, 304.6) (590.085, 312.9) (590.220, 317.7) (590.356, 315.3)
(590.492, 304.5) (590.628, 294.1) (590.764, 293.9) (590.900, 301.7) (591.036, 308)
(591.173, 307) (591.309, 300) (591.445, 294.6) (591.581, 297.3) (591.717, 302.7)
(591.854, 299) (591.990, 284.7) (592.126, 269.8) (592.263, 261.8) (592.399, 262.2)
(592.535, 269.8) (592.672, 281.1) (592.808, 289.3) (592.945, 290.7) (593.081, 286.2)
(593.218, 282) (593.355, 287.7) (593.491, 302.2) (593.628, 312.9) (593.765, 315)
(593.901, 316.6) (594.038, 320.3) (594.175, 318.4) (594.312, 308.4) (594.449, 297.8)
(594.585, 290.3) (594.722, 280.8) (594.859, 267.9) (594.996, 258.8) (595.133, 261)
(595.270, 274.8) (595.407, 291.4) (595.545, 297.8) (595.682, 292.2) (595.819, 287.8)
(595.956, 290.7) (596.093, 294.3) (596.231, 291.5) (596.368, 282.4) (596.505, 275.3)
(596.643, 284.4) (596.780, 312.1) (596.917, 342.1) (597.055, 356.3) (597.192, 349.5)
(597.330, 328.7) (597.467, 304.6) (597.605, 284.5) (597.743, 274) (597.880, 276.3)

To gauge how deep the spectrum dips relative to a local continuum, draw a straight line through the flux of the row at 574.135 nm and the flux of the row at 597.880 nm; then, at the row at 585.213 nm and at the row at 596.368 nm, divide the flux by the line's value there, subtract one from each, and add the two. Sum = 0.05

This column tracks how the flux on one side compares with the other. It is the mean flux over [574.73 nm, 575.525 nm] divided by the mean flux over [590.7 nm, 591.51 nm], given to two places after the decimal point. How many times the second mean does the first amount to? 0.94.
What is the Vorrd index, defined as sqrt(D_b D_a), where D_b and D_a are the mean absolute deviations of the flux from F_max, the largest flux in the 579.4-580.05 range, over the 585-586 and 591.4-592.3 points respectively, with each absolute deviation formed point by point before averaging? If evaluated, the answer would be 50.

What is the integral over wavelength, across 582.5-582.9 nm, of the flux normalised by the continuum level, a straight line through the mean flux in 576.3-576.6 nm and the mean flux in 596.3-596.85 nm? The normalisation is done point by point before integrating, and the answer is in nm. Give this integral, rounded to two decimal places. 0.42 nm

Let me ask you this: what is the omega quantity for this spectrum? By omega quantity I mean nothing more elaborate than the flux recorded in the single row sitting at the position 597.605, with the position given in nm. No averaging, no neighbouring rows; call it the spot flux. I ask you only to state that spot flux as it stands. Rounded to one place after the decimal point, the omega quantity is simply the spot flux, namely 284.5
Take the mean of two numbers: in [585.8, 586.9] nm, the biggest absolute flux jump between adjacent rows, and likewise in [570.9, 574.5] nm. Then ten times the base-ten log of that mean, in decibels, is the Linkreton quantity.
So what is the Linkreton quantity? 12.5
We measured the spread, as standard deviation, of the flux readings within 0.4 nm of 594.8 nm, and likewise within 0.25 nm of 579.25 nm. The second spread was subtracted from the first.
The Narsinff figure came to 4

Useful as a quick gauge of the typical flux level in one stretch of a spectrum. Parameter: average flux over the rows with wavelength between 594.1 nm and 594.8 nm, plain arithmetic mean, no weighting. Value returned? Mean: 299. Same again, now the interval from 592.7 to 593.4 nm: 287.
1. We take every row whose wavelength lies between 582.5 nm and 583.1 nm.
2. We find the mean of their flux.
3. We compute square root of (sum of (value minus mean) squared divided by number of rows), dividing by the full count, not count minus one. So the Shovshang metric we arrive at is 6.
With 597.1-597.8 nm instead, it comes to 28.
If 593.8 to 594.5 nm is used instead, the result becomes 8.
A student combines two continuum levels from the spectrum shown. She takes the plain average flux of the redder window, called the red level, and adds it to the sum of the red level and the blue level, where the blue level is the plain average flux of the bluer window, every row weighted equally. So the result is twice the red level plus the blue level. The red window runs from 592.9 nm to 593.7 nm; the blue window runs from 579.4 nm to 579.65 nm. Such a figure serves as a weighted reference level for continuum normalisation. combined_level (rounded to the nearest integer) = 931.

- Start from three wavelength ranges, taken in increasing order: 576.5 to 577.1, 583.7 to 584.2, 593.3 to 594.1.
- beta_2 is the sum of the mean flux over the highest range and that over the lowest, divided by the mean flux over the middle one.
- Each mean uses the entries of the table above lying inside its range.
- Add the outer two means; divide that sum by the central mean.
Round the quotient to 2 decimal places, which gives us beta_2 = 2.03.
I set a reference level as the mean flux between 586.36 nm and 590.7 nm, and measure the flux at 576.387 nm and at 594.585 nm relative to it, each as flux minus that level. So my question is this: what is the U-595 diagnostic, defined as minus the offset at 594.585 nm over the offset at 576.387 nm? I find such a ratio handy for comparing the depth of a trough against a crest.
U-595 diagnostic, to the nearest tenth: 0.2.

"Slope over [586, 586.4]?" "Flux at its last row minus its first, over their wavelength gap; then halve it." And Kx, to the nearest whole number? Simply 36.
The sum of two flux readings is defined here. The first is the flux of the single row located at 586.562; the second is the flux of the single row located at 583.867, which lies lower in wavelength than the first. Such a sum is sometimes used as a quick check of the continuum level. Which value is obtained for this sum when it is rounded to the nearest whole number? 624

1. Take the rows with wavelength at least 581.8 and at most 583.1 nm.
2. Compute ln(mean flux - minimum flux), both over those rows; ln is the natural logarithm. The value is 2.9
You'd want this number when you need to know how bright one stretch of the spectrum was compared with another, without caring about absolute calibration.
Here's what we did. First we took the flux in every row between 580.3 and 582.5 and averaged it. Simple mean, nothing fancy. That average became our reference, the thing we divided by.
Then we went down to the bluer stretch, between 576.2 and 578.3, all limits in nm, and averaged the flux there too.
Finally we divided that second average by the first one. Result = 1.08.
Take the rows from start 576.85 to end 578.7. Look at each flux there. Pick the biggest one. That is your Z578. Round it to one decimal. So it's 325.9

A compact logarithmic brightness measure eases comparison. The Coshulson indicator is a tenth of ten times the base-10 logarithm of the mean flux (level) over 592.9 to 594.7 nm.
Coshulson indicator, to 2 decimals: 2.48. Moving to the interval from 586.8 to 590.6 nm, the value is 2.47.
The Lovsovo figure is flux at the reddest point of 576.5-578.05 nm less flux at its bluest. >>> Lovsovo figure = -11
